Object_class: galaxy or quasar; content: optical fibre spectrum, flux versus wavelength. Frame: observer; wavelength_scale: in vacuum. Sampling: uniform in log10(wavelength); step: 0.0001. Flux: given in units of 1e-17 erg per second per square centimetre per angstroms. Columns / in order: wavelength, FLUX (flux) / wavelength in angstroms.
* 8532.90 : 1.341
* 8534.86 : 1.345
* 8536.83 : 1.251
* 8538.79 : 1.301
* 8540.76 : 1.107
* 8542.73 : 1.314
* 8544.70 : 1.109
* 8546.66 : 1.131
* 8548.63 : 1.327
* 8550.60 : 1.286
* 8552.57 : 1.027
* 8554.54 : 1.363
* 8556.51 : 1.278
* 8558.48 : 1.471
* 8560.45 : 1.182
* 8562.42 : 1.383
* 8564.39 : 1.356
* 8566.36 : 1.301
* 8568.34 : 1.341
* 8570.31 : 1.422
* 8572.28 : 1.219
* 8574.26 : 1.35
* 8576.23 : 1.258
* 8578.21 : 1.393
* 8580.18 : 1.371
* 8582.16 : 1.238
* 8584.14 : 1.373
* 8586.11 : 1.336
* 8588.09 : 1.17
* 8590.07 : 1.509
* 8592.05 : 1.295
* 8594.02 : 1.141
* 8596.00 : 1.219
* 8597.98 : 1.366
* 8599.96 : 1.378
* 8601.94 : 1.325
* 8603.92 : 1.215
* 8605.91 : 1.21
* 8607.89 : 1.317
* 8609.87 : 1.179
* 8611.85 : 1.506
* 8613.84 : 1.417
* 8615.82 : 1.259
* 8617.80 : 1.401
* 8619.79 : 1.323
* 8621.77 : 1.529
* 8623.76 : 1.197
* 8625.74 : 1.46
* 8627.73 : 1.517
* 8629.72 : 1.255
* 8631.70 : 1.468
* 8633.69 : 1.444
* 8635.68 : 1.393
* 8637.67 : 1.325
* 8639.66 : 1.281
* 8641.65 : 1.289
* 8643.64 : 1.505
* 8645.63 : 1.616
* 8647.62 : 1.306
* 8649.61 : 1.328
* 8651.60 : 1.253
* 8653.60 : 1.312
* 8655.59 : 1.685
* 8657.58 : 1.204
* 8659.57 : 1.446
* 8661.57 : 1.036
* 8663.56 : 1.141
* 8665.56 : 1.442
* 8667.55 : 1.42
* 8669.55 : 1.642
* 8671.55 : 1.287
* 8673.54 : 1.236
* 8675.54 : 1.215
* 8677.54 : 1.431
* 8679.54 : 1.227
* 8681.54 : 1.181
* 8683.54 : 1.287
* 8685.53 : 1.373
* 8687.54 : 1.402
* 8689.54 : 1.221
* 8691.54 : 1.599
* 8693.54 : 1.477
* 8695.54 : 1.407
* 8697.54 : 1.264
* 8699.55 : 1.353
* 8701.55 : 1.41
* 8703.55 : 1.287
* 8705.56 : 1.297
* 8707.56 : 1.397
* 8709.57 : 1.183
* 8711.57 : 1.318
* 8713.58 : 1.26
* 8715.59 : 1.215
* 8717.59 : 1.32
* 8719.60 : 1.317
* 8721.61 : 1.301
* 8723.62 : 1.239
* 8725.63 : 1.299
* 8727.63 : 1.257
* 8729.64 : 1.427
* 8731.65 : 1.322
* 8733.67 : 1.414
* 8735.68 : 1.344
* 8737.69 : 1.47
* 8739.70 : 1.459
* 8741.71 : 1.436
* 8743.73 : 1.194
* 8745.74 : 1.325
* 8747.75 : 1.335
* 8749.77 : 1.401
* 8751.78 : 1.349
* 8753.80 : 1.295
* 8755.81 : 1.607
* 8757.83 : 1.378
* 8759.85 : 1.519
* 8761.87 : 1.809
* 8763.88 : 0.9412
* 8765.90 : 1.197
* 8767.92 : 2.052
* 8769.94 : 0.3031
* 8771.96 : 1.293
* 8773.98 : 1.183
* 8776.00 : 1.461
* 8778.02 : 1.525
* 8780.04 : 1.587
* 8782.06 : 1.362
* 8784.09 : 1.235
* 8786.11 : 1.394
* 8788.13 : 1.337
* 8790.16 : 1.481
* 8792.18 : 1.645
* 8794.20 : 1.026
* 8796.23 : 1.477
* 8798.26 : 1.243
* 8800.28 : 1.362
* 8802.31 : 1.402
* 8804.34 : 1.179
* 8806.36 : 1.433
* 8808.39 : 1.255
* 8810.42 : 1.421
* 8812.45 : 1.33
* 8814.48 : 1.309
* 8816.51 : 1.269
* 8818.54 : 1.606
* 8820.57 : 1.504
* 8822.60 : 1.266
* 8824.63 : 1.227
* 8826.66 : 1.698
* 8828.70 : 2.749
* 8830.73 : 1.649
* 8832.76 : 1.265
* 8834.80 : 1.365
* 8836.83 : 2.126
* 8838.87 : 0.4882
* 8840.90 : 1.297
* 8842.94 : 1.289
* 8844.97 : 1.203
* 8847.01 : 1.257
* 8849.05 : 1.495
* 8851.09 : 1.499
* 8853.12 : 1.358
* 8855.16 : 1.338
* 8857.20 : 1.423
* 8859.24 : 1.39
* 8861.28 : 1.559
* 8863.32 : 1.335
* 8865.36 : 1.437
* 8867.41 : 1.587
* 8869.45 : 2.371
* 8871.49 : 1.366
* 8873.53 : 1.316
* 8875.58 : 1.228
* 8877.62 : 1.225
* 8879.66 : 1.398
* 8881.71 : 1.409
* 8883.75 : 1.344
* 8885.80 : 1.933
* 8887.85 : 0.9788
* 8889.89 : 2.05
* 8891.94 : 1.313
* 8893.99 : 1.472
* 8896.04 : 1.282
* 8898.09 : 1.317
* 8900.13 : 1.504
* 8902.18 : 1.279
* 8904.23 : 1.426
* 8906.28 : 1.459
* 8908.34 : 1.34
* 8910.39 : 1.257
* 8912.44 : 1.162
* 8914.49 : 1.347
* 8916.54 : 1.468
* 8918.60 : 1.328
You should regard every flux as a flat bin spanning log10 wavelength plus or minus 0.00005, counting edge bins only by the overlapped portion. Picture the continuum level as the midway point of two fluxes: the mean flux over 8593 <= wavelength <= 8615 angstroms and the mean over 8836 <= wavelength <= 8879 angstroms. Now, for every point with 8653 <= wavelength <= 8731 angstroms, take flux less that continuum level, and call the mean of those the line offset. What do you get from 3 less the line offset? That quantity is 3.02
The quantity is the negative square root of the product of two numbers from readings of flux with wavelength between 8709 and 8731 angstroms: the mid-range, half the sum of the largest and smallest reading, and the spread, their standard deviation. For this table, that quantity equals -0.29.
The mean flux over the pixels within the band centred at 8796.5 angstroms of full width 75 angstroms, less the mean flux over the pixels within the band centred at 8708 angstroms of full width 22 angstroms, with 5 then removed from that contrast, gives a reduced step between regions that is -4.90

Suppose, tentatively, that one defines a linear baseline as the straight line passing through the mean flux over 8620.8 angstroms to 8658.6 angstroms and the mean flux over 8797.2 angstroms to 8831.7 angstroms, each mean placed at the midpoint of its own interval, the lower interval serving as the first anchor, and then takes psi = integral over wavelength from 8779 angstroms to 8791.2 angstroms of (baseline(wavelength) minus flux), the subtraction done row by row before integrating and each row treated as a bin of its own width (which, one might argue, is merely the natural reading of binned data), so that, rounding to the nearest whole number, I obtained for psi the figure 1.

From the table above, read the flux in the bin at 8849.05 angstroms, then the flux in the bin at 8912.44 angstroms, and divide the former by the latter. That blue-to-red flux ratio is 1.29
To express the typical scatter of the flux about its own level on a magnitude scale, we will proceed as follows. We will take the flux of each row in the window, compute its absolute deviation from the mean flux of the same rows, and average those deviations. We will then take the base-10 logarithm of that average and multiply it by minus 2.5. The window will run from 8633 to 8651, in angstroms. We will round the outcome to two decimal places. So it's 2.61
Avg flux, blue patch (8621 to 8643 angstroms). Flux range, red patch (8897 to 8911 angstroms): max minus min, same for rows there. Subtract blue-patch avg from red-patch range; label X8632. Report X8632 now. -1.1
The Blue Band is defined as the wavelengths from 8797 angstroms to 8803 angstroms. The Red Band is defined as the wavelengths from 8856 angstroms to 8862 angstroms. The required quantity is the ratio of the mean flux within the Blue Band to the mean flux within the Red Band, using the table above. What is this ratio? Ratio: 0.92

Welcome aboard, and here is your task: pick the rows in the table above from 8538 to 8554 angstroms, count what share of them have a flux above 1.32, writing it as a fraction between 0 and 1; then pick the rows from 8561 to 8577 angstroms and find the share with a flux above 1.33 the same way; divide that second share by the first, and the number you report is 5.00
